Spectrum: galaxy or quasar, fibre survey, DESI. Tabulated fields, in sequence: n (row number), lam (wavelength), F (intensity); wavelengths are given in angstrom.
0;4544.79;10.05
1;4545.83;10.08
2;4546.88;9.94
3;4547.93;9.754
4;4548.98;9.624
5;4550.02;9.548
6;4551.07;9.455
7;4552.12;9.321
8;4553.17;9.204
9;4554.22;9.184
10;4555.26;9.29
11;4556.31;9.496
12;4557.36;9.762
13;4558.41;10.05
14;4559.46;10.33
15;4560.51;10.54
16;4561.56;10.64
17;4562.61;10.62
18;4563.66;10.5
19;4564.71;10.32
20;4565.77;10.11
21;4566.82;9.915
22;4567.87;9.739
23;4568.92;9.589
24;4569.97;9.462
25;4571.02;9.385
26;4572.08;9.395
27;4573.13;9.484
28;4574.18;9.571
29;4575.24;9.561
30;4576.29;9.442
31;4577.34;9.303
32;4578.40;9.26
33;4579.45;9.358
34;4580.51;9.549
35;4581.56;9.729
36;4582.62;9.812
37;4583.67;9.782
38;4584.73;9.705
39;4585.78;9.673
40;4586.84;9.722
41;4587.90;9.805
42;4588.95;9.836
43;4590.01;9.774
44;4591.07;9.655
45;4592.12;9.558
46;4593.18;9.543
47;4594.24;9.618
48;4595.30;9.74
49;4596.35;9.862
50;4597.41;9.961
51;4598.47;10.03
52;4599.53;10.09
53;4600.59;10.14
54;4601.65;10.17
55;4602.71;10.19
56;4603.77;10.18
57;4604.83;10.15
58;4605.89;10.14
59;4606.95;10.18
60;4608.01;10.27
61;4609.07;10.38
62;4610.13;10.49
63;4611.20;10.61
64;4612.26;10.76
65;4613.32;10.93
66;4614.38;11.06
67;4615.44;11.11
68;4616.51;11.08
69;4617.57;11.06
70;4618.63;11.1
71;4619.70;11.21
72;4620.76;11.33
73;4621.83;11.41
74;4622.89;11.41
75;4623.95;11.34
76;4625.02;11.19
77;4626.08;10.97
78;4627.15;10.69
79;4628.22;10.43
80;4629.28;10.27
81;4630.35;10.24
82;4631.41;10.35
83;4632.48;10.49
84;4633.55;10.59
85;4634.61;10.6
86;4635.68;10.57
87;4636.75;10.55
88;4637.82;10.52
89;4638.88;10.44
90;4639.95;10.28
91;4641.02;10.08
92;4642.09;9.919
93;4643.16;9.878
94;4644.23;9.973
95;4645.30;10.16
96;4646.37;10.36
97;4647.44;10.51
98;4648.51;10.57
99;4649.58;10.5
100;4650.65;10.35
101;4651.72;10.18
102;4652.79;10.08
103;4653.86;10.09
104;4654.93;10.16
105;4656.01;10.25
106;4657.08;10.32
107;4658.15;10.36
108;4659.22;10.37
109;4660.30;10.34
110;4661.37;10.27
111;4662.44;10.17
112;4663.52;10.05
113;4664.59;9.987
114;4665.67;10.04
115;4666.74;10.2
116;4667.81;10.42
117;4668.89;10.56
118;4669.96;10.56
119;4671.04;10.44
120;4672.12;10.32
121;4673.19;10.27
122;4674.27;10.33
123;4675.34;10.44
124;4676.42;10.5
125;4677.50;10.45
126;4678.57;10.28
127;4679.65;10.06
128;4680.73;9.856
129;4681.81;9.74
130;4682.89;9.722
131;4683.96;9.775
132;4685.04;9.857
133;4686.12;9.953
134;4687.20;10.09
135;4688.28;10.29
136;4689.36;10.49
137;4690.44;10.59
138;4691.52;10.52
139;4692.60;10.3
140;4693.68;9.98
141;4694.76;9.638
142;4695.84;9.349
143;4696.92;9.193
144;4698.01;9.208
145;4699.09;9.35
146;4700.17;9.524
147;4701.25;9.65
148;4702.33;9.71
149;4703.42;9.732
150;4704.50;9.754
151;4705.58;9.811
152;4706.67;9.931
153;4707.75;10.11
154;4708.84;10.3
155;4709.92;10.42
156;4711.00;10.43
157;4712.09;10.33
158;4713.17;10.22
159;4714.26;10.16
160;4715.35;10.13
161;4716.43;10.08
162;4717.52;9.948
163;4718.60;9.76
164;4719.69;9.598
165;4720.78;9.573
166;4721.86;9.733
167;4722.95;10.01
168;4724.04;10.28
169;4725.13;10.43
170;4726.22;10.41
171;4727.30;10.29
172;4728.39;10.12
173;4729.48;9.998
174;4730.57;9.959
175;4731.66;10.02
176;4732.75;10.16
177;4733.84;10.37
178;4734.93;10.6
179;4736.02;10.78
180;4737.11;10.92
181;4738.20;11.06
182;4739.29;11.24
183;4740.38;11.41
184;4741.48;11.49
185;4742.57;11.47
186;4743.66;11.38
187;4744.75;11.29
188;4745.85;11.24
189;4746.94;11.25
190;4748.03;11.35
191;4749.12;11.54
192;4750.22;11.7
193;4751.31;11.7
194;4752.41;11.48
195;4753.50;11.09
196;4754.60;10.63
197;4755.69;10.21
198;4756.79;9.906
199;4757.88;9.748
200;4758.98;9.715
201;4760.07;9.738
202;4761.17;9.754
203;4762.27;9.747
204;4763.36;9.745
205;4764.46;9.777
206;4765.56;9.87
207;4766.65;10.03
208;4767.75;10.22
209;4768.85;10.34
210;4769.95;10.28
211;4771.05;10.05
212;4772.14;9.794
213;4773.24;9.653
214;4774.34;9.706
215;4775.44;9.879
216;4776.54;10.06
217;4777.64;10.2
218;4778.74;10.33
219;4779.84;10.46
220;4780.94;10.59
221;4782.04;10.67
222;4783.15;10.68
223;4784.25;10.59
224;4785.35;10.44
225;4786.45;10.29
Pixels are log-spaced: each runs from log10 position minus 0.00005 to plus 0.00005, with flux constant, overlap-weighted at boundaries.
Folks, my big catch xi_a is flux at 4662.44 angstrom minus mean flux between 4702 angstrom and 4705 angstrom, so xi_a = 0.4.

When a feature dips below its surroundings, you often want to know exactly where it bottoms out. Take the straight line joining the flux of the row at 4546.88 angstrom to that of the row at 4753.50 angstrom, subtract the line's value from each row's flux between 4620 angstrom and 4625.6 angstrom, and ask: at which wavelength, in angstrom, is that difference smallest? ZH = 4625.02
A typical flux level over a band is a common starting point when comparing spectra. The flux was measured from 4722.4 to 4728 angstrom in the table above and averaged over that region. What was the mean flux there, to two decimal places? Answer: 10.28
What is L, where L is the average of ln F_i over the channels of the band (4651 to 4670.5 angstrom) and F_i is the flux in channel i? 2.33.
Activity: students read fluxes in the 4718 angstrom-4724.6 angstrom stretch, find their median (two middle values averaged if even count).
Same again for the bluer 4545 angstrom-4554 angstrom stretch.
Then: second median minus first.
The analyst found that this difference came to -0.2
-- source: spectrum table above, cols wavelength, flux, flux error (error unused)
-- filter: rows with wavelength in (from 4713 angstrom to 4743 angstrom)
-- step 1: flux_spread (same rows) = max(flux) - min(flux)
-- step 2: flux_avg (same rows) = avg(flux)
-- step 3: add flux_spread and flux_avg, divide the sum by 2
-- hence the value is 6.1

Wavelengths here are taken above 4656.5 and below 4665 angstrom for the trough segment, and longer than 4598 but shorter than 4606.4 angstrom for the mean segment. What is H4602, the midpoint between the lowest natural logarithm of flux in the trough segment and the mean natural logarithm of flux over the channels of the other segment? 2.31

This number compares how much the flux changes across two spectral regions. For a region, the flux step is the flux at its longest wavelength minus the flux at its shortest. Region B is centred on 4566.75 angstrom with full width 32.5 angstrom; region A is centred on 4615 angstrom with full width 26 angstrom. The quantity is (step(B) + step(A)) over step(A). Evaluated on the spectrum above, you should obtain 2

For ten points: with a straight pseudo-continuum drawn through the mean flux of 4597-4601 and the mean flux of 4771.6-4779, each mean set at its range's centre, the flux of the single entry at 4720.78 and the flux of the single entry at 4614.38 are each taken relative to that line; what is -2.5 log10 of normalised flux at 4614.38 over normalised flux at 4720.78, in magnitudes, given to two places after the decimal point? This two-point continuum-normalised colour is -0.15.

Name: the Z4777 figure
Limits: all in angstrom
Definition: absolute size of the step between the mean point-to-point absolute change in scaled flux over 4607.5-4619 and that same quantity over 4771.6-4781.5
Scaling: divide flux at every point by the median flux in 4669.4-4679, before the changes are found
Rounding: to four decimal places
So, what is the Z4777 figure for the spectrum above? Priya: 0.0040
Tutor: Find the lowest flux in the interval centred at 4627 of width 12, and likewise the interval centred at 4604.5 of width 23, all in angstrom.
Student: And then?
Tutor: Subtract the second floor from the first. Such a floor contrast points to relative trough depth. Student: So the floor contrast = 0.70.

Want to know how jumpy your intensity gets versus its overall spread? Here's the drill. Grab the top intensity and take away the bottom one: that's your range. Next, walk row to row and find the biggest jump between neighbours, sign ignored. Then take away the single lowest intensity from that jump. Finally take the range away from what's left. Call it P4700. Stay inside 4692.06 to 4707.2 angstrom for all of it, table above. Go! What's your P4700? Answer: -10.0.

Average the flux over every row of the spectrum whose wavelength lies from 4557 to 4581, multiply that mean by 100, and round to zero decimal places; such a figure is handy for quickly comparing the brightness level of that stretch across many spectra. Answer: 982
